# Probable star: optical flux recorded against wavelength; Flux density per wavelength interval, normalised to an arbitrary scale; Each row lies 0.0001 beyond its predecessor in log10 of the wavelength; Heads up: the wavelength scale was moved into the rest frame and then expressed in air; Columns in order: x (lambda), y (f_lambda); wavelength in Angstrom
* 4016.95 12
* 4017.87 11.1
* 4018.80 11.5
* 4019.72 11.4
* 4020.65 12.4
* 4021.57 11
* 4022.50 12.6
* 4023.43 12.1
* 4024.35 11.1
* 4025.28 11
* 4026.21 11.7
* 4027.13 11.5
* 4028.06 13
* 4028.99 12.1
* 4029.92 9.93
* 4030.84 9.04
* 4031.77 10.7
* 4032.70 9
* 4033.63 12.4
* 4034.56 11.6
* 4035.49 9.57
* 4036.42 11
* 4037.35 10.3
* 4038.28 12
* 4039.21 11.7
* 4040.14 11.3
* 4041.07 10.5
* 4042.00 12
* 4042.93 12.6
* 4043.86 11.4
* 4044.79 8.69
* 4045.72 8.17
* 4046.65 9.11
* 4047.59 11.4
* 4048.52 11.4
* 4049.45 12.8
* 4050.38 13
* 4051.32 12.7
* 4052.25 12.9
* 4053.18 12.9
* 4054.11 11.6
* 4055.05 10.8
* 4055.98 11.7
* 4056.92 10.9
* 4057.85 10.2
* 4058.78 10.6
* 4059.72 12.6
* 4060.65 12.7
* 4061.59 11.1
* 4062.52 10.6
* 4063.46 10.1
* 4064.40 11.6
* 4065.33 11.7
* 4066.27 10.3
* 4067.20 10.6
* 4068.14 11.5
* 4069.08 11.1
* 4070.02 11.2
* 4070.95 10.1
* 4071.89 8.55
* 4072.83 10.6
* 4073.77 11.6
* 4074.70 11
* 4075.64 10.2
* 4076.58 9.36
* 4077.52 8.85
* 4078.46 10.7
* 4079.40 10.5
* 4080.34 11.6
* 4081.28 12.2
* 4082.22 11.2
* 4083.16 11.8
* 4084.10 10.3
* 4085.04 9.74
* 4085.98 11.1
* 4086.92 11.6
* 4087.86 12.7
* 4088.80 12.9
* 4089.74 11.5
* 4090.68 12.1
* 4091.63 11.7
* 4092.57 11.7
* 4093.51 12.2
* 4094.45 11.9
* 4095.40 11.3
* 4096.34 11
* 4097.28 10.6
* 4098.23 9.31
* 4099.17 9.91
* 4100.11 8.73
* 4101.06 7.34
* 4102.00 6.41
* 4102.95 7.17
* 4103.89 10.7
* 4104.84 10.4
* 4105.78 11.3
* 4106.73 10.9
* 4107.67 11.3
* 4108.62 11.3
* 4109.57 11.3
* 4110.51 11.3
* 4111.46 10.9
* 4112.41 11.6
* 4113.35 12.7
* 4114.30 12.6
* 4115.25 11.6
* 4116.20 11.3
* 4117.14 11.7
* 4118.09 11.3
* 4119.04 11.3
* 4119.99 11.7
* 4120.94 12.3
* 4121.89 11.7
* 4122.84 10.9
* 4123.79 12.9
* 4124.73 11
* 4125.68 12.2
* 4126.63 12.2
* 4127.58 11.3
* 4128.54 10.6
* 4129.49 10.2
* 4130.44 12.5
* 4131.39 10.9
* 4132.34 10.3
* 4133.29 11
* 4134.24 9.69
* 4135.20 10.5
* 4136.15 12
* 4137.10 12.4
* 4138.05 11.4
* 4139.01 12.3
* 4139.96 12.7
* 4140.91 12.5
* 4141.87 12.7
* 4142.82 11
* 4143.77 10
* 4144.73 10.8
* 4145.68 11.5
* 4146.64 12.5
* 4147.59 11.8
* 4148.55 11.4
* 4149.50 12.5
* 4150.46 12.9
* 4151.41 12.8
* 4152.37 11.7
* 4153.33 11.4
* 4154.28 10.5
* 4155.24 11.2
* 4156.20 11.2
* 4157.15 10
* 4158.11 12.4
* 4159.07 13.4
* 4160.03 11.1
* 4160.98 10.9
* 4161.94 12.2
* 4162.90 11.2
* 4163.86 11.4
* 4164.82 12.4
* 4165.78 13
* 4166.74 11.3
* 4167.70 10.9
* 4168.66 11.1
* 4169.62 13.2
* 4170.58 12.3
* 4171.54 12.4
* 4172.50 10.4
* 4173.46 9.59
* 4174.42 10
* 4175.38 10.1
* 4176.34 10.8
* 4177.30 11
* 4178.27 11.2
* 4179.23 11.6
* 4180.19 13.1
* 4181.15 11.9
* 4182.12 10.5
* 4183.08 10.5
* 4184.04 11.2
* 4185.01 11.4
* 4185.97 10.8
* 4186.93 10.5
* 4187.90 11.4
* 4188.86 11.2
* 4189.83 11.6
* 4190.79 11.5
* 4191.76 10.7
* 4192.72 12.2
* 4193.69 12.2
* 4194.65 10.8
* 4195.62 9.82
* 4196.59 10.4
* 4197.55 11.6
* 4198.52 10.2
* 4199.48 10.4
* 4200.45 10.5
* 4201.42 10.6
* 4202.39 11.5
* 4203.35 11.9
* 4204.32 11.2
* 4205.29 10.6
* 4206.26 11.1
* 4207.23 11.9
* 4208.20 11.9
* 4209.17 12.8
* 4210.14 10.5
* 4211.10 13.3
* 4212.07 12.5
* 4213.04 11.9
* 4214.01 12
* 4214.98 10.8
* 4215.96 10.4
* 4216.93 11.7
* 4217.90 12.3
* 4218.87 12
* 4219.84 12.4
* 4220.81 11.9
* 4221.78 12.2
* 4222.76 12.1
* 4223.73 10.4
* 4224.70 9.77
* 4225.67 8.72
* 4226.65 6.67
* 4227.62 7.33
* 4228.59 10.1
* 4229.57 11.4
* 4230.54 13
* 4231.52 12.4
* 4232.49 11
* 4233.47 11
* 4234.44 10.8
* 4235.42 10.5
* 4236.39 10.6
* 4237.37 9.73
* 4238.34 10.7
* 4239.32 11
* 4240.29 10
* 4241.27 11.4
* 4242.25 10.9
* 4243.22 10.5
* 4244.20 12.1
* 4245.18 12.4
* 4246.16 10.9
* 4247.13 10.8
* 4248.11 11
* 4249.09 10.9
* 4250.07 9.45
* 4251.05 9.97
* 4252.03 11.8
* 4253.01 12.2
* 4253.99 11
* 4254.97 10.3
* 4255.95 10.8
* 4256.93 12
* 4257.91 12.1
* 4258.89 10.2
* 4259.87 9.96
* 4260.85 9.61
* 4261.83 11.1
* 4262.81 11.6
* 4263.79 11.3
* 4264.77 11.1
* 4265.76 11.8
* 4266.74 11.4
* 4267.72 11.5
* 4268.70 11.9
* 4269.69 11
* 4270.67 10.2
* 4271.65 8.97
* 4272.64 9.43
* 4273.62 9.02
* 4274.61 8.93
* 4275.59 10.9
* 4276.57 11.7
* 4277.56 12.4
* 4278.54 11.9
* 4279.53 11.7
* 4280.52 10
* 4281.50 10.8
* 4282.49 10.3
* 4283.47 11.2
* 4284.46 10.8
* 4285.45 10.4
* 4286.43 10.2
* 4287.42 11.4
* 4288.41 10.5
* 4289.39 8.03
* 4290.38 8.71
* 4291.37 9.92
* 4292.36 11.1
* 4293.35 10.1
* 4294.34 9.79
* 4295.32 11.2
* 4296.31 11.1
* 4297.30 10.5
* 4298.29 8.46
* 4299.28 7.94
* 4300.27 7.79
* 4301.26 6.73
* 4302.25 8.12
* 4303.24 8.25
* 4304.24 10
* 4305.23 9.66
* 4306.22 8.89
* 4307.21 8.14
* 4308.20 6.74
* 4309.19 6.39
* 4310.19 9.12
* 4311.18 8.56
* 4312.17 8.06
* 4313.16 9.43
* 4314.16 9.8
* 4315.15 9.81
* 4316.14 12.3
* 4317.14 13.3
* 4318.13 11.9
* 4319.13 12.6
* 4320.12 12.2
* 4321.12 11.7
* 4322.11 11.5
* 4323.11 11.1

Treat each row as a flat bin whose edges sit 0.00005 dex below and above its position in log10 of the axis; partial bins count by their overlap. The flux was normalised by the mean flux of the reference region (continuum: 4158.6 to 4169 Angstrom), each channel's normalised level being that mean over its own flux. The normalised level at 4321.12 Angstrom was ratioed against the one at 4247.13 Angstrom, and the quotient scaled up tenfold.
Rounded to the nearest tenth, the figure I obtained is 9.2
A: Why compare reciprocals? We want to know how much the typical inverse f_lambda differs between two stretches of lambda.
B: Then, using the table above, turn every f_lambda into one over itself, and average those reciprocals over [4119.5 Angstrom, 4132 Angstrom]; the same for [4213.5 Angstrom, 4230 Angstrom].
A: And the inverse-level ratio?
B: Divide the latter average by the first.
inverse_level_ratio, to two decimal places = 1.11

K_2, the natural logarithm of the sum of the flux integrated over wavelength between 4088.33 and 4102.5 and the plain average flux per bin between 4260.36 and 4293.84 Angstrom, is 5.08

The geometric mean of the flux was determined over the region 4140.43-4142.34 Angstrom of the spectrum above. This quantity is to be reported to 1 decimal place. 12.6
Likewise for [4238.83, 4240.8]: 10.5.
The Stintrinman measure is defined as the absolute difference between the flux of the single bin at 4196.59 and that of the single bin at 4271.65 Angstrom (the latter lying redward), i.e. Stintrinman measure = 1.4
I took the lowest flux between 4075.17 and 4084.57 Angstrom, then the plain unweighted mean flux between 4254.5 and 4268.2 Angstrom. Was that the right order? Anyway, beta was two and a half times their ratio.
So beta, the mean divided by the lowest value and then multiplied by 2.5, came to 3.1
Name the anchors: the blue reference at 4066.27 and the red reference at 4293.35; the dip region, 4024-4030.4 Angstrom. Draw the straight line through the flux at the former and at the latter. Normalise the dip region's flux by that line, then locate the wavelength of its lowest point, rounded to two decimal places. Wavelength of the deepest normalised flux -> 4029.92 Angstrom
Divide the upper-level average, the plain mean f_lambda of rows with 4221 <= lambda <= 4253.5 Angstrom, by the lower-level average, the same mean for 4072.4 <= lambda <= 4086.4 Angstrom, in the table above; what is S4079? 1.00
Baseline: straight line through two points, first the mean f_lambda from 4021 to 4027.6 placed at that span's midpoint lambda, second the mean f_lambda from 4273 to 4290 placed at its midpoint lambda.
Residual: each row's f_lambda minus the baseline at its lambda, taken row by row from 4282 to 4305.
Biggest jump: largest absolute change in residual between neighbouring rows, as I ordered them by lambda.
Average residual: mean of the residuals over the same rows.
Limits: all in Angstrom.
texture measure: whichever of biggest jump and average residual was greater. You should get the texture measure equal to 2.5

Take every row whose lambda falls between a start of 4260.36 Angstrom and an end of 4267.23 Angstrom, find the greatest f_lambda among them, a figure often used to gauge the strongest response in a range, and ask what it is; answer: 11.8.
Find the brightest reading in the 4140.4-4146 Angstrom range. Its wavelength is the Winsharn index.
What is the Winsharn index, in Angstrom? 4141.87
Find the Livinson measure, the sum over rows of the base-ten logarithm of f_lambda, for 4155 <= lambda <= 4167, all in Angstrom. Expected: 13.9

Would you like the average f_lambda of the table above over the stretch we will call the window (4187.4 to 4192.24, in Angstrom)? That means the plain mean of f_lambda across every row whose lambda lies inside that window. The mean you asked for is 11.3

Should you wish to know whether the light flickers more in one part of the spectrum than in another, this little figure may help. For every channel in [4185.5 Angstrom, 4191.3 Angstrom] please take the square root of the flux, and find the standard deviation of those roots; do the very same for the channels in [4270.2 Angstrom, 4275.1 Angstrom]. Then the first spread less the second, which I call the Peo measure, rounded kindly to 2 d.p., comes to -0.02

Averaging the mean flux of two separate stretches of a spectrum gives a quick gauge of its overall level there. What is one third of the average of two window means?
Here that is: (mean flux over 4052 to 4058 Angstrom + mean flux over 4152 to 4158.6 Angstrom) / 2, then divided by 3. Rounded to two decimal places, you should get 3.80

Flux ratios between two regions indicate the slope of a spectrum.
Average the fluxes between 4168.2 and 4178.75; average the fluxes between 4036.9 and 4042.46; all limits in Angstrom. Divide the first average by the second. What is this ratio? 0.98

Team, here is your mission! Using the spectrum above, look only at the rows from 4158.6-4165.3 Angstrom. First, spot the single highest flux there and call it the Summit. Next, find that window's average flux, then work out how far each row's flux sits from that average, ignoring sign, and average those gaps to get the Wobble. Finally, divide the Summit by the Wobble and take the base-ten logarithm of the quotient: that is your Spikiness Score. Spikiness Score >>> 1.26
